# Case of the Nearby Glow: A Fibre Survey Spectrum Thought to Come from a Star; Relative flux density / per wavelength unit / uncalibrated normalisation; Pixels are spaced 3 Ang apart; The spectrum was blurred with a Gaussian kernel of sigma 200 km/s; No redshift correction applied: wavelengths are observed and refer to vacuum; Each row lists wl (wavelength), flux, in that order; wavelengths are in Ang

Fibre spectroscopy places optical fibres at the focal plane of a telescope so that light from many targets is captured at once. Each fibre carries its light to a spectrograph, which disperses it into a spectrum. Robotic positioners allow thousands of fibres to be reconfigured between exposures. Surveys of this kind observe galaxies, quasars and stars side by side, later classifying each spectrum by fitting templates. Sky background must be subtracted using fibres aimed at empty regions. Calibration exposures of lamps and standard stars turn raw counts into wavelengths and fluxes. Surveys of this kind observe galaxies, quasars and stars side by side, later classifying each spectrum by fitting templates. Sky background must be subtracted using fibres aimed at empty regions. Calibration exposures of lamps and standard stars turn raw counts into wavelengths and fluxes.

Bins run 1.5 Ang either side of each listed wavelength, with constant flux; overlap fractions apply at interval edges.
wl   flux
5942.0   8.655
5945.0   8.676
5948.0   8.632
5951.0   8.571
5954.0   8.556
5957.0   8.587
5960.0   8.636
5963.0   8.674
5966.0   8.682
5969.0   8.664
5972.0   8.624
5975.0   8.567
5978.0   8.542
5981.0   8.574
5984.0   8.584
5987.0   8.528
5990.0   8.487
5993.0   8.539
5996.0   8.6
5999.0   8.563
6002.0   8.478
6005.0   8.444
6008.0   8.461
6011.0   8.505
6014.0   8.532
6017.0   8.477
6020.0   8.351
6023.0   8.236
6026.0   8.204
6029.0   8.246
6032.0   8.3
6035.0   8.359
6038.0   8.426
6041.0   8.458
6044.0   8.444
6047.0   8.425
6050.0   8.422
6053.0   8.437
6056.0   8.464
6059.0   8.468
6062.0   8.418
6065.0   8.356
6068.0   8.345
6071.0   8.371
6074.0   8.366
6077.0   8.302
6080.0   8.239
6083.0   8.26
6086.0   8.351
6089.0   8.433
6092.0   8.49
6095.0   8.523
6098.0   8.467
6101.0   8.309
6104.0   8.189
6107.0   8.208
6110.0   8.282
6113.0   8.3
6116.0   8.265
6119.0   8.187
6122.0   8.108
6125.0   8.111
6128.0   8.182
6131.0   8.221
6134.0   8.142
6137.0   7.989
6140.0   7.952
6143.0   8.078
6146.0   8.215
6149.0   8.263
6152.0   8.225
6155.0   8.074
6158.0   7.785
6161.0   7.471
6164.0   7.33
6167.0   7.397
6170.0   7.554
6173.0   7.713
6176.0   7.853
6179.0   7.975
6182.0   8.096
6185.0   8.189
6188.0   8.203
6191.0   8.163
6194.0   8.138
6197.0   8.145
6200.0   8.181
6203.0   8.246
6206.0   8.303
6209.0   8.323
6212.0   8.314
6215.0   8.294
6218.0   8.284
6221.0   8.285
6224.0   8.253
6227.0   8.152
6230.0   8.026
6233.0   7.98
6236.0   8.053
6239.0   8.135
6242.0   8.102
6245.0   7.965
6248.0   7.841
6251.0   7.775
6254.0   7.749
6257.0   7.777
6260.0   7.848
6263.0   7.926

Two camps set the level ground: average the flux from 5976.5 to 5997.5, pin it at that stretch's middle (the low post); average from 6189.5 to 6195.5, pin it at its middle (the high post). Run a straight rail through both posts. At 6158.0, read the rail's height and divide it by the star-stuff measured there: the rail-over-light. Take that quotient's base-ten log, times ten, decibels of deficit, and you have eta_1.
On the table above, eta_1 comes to 0.23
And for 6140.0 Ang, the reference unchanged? 0.16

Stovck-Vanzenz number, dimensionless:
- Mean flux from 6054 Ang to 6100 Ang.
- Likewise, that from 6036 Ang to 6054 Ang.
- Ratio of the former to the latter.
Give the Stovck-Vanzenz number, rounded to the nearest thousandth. 0.995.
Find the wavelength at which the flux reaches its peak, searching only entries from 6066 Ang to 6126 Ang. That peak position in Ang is 6095.0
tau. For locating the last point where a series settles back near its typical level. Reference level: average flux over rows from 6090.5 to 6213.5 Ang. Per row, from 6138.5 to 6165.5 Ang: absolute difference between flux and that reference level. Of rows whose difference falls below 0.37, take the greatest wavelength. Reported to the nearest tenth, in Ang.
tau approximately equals 6158.0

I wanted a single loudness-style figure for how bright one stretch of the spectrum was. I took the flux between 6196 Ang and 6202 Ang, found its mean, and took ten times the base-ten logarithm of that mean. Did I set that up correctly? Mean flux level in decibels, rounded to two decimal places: 9.12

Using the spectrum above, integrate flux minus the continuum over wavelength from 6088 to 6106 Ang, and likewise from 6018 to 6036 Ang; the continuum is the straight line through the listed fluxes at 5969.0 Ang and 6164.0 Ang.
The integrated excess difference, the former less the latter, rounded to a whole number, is 11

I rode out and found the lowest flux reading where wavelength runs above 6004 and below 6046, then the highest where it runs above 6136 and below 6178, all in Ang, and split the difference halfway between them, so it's 8.23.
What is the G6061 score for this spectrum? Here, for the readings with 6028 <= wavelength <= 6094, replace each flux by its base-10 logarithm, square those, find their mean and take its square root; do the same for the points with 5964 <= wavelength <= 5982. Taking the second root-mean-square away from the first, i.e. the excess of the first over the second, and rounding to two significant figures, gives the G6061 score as -0.012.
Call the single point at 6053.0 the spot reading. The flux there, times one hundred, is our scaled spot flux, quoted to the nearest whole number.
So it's 844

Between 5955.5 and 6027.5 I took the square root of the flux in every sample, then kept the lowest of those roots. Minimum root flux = 2.86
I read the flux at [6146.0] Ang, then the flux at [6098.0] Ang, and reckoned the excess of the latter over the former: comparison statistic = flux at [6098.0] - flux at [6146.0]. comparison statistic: 0.25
